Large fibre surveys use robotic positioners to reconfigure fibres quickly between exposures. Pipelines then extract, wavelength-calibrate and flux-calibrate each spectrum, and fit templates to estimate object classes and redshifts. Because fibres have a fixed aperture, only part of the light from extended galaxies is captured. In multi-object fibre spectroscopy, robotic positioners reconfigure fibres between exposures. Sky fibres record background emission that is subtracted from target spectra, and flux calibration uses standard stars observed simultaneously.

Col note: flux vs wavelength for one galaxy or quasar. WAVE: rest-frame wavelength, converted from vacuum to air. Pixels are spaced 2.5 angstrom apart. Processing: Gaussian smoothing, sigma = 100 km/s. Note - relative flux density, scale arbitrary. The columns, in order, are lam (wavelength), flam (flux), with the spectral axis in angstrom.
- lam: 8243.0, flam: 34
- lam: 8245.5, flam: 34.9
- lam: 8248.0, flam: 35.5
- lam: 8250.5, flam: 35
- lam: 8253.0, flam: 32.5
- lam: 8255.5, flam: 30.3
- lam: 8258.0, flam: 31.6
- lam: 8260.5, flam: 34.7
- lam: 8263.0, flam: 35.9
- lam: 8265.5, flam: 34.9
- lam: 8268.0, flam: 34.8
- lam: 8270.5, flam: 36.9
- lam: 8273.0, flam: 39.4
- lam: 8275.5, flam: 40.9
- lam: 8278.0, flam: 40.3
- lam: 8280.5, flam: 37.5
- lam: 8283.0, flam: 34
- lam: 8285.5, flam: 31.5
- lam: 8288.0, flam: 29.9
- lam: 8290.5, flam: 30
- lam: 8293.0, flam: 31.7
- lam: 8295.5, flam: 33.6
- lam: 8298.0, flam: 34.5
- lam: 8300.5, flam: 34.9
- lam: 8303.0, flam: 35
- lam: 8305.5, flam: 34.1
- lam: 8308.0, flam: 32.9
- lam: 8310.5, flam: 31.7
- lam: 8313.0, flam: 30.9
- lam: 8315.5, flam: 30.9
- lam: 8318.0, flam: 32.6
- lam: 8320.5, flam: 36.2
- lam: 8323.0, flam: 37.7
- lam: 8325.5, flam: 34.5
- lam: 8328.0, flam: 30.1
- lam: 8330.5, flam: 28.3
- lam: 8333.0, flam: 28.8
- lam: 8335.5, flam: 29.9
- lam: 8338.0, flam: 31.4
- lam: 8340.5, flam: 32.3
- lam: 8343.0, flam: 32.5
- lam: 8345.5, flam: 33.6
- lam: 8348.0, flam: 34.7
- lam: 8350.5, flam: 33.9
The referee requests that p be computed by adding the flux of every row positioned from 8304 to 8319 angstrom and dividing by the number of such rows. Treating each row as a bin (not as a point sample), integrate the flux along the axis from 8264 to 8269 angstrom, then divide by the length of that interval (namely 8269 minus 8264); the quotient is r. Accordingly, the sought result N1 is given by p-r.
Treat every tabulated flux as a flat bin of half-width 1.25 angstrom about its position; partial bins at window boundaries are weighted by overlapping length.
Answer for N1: -2.7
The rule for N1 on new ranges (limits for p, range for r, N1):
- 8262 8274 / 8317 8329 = 2.0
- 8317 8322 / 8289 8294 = 3.6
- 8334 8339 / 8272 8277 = -9.5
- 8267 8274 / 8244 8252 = 2.0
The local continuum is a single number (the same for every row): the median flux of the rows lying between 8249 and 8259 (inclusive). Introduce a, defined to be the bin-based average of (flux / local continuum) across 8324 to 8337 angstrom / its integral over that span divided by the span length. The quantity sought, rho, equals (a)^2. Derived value 0.90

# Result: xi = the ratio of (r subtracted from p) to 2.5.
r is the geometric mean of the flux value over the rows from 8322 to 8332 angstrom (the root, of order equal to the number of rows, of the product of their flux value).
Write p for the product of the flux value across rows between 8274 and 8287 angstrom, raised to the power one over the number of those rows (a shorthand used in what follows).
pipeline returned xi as 1.69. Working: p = 36.7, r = 32.4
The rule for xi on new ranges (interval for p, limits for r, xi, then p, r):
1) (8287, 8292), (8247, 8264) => -1.45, 29.9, 33.6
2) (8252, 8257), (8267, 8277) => -2.62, 31.4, 37.9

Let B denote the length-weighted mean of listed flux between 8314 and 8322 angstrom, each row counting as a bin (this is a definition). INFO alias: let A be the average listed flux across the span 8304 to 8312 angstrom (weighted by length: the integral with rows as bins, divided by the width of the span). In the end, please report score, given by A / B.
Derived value 0.99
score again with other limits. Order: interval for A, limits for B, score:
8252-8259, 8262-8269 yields 0.89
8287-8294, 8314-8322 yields 0.92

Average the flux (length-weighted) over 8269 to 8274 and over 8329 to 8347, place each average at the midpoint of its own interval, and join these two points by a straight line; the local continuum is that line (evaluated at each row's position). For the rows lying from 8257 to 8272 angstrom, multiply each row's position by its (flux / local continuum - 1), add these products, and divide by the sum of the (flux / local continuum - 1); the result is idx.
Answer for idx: 8262.4 angstrom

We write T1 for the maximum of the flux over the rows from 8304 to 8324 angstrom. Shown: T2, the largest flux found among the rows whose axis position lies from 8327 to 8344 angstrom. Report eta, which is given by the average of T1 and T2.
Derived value 35.1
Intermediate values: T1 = 37.7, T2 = 32.5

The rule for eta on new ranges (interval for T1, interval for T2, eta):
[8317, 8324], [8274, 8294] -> 39.3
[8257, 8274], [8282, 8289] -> 36.7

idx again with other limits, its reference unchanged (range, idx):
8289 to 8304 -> 8292.1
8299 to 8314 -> 8311.3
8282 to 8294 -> 8288.4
